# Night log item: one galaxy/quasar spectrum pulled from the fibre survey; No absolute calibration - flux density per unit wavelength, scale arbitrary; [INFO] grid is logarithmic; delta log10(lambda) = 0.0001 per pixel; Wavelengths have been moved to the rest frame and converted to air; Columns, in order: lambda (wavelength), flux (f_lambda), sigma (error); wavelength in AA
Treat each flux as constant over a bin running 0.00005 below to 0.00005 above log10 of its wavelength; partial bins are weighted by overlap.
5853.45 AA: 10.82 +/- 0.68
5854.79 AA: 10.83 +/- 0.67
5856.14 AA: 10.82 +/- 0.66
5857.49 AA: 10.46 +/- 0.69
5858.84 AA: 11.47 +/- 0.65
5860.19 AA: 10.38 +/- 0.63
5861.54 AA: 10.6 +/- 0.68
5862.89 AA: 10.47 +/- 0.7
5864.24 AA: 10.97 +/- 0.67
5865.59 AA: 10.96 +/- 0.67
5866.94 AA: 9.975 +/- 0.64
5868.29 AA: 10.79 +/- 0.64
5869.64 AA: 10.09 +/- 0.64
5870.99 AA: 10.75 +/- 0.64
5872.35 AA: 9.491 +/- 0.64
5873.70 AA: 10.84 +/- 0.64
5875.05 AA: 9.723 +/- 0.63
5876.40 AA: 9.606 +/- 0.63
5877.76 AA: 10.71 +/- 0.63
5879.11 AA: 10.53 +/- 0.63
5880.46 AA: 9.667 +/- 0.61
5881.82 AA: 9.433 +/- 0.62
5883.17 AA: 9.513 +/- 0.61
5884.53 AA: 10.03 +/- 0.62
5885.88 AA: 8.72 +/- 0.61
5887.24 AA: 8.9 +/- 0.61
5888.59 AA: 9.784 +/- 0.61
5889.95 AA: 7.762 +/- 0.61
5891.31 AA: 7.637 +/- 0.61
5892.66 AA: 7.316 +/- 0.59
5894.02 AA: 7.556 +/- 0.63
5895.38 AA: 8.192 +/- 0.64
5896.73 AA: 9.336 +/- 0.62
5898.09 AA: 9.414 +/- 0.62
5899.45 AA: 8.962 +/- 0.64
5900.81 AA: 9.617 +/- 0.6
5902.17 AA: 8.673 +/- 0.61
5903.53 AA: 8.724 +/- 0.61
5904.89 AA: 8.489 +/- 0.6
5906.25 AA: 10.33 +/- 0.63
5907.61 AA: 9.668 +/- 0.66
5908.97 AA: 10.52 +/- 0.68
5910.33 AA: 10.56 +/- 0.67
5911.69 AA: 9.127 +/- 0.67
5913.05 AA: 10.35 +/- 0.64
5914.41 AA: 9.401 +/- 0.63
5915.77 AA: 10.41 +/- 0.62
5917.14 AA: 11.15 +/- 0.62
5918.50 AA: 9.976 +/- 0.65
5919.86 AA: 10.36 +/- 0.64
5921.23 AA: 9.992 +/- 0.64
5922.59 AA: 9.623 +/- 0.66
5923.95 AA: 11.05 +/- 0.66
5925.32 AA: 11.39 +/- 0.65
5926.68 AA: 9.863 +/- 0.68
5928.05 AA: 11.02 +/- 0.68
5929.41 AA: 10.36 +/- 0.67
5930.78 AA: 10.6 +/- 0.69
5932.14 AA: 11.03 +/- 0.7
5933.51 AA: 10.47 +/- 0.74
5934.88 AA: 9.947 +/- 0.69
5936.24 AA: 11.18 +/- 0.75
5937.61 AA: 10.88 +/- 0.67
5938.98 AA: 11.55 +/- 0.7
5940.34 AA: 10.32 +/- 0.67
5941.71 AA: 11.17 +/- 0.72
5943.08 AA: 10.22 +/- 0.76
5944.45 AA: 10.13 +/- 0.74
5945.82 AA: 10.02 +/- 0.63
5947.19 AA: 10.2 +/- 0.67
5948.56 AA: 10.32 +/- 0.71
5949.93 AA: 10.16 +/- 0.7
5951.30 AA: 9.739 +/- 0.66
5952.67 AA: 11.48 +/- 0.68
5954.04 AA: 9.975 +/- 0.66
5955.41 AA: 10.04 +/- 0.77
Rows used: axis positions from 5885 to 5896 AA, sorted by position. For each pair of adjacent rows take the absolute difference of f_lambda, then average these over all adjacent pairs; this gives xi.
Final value 0.63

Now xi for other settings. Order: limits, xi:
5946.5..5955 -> 0.79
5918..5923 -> 0.37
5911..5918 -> 0.98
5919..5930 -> 0.84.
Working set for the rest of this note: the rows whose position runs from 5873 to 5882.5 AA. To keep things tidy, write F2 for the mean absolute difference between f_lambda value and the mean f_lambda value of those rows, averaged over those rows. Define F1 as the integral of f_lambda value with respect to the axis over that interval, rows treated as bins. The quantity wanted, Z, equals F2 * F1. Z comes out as 51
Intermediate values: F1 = 96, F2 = 0.53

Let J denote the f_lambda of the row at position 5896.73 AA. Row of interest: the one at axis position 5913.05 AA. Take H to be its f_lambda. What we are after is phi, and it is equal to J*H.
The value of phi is 97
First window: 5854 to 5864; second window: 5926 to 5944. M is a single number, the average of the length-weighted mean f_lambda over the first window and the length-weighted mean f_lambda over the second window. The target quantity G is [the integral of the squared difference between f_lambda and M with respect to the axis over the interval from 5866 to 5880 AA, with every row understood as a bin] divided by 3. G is 2.1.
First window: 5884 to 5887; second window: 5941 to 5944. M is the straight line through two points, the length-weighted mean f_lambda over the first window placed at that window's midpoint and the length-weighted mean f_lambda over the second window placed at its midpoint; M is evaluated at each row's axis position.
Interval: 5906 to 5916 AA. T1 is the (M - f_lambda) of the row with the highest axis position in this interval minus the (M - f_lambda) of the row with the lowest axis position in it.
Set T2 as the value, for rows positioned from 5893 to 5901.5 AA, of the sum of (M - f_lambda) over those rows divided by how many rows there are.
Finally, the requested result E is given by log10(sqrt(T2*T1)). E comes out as -0.5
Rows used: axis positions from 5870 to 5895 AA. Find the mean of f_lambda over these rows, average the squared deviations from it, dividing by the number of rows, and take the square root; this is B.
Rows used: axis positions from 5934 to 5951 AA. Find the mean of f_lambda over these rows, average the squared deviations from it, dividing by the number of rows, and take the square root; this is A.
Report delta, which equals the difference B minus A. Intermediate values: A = 0.51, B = 1.10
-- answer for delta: 0.59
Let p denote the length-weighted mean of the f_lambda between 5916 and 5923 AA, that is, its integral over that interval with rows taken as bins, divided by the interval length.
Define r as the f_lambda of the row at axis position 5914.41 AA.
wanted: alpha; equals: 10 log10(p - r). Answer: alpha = -0.7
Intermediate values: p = 10.2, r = 9.401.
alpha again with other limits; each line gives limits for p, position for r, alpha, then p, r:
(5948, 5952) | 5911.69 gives -0.2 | 10.1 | 9.127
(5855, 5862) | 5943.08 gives -2.8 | 10.7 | 10.22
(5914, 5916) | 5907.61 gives -6.9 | 9.9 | 9.668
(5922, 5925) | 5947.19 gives -5.5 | 10.5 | 10.2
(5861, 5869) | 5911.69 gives 1.8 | 10.6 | 9.127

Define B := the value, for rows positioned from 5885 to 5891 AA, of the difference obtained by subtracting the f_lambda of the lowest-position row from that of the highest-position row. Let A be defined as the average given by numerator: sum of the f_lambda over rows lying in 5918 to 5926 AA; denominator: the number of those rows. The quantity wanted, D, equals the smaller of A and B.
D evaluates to -1.0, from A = 10.4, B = -1.0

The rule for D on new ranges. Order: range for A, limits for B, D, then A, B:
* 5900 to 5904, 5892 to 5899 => 2.1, 9.0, 2.1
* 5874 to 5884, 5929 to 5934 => 0.1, 9.9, 0.1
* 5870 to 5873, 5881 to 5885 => 0.6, 10.1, 0.6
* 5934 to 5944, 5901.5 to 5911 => 1.9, 10.8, 1.9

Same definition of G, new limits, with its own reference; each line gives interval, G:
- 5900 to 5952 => 12.9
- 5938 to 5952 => 1.7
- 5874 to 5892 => 14.8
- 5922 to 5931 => 1.2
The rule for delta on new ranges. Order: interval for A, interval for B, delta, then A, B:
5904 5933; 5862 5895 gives 0.40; 0.70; 1.11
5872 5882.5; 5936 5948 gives -0.01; 0.55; 0.53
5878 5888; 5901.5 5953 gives 0.17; 0.58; 0.74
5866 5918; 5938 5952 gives -0.46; 0.98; 0.52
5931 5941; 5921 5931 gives 0.08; 0.51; 0.59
